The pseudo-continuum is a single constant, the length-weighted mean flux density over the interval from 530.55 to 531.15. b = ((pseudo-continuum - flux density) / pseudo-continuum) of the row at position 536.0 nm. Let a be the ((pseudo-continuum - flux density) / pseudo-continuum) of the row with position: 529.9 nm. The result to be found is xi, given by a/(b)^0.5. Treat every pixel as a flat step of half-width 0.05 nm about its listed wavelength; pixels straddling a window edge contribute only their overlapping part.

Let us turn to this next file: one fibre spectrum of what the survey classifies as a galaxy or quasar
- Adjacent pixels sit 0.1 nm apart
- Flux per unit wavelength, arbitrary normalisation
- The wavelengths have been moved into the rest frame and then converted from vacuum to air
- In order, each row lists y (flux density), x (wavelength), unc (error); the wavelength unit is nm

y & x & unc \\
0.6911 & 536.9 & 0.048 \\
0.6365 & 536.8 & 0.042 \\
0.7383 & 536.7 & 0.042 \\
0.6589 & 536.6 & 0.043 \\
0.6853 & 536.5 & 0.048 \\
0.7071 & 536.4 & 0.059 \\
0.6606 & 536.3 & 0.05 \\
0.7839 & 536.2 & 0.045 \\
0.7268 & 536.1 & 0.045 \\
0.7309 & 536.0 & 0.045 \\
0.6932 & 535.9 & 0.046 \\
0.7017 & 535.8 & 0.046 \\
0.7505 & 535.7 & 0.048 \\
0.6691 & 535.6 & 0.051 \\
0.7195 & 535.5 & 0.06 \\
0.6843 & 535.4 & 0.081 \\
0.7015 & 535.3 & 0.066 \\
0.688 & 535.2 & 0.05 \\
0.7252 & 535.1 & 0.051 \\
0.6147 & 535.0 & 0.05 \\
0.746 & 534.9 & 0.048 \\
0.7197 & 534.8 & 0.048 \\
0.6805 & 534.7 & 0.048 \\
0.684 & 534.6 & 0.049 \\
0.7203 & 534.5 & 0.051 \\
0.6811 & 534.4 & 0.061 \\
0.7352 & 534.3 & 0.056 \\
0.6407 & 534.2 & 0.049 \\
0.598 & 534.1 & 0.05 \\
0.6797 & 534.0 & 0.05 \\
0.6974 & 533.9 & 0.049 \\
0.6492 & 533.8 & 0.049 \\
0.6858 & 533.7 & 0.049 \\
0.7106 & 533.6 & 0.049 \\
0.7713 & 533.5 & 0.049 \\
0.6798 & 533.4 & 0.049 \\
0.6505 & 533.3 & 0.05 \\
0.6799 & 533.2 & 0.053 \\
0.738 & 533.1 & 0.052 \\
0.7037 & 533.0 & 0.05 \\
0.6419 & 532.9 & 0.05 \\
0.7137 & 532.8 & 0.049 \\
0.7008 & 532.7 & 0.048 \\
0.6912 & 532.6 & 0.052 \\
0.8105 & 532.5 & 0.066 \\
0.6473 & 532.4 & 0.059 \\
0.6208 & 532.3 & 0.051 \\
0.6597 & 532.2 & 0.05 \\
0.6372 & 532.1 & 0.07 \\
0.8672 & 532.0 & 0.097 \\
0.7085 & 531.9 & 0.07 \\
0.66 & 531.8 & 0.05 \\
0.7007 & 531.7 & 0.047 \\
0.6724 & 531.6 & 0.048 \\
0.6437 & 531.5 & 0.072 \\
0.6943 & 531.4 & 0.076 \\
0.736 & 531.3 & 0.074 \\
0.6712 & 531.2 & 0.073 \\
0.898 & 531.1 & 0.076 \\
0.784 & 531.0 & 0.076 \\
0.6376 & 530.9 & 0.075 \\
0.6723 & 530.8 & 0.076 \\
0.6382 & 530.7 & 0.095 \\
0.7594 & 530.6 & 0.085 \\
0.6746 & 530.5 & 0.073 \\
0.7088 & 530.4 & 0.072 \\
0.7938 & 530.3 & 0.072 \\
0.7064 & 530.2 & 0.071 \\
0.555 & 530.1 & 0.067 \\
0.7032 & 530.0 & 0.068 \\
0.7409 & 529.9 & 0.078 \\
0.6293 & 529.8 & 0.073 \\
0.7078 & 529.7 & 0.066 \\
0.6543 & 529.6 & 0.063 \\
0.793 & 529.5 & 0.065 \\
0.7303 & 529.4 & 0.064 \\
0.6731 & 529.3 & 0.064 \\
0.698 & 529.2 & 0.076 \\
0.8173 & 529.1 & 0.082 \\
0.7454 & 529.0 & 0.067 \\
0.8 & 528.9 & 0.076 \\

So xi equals -0.417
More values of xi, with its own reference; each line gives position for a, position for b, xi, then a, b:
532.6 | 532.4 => 0.163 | 0.06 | 0.12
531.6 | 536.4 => 0.442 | 0.08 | 0.03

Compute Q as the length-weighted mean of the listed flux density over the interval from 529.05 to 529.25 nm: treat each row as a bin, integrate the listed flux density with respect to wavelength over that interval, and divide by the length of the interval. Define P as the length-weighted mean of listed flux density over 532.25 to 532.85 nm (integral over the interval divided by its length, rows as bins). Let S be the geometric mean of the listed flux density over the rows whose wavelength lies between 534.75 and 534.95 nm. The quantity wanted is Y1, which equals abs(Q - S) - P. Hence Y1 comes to -0.67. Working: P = 0.697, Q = 0.758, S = 0.733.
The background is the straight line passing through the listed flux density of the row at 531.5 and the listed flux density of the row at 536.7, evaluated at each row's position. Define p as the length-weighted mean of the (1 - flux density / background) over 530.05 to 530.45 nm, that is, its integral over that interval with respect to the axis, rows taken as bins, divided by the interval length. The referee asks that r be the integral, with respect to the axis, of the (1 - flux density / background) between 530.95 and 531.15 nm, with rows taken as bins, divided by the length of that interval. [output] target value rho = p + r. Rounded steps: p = -0.11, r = -0.32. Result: -0.44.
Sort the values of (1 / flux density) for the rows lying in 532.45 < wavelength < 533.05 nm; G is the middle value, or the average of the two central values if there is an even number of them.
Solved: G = 1.42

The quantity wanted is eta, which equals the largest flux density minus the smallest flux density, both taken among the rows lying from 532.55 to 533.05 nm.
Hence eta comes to 0.072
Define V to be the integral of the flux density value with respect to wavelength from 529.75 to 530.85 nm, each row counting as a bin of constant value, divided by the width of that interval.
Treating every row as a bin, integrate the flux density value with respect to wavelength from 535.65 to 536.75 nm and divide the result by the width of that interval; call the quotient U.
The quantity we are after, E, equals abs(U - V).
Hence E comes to 0.023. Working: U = 0.712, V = 0.689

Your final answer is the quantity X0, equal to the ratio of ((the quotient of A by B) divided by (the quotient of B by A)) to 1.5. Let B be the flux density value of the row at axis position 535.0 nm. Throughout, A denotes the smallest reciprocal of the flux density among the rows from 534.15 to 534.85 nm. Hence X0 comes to 3.26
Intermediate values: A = 1.360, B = 0.6147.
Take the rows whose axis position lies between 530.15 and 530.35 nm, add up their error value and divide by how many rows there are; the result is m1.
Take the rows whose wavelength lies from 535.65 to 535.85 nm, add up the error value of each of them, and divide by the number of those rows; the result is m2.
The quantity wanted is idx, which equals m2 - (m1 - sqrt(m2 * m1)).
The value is 0.033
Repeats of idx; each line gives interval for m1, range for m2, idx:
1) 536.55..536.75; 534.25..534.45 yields 0.066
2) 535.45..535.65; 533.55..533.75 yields 0.046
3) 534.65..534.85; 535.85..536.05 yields 0.044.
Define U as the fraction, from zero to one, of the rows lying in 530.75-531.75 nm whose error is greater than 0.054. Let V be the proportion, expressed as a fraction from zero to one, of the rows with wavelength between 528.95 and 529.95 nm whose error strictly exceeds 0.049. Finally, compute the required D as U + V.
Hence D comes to 1.8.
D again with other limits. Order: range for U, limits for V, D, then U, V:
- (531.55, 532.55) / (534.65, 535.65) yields 1.2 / 0.5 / 0.7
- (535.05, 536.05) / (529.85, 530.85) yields 1.3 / 0.3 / 1.0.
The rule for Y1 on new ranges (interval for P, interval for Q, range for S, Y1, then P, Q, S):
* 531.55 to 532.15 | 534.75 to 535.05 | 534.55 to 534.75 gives -0.70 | 0.708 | 0.693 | 0.682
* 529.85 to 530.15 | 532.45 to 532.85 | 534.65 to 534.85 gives -0.64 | 0.666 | 0.729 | 0.700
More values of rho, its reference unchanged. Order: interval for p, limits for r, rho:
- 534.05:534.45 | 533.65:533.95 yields 0.06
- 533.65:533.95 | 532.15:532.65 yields -0.03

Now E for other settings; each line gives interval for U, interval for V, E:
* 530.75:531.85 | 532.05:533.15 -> 0.019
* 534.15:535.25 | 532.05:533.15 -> 0.006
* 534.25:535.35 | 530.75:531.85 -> 0.007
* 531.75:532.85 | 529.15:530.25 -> 0.011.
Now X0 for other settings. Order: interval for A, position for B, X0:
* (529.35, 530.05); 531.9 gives 2.11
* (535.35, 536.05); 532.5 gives 1.80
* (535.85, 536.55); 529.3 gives 2.39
